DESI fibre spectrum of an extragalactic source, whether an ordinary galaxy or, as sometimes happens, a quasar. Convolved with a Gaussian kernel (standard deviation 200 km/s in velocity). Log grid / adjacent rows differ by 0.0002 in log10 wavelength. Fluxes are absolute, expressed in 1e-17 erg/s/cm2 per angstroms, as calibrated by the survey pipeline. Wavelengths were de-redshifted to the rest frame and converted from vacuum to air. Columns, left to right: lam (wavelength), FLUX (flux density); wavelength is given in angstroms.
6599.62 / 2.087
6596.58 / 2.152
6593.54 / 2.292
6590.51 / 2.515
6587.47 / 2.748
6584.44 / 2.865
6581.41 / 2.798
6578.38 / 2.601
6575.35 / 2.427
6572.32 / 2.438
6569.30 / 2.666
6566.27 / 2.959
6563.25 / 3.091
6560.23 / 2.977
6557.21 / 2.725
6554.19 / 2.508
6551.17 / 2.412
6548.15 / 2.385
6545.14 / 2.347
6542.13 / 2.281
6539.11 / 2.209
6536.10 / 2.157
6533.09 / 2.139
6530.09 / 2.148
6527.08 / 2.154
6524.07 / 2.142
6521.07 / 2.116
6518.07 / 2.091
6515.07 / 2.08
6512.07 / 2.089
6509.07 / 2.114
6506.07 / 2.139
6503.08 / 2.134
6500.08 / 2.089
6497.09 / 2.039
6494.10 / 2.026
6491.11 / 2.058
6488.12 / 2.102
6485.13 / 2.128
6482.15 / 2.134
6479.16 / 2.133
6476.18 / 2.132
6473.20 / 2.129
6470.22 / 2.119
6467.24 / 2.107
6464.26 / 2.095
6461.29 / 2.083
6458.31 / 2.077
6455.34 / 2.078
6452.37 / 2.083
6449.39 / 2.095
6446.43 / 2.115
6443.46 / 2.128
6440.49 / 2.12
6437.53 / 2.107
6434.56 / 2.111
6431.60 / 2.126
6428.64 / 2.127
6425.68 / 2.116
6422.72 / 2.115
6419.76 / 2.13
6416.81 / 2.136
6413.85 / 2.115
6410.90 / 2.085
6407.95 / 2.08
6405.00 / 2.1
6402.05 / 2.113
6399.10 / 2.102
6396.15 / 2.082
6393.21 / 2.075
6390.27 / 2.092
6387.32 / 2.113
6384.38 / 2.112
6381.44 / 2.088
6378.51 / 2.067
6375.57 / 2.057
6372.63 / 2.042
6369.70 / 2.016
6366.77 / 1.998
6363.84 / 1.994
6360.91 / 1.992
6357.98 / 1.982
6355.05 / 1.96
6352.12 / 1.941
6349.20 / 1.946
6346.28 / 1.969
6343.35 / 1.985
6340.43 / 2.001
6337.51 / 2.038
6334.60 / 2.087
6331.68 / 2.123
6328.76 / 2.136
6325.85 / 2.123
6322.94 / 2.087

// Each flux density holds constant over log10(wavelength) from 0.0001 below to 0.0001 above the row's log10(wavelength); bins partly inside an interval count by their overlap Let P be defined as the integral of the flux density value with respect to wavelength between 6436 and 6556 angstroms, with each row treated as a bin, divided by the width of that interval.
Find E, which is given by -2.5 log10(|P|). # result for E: -0.83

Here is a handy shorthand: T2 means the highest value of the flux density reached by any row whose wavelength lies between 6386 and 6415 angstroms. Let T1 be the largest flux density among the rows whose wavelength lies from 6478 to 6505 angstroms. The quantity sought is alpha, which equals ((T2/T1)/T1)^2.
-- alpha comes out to 0.22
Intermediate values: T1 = 2.134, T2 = 2.115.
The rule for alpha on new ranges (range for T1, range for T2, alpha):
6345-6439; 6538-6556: 0.30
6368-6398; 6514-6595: 0.48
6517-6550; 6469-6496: 0.14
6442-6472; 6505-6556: 0.31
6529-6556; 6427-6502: 0.12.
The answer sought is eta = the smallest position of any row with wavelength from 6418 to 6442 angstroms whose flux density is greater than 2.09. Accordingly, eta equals 6419.76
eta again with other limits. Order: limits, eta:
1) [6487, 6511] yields 6488.12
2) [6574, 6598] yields 6575.35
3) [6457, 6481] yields 6464.26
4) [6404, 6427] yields 6405.00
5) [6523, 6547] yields 6524.07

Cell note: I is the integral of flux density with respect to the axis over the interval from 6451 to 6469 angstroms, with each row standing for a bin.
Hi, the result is 37.6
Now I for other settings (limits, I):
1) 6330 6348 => 36.6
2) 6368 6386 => 37.2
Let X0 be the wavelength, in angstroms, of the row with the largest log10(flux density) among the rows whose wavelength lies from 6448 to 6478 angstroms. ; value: 6476.18 angstroms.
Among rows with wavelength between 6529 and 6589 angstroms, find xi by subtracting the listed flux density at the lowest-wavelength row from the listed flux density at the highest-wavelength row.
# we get 0.60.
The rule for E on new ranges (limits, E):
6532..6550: -0.88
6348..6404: -0.77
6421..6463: -0.81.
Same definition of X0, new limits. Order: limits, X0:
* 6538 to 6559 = 6557.21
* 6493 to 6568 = 6563.25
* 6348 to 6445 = 6416.81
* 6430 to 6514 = 6506.07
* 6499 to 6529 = 6527.08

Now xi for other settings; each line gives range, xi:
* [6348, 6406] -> 0.15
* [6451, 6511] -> 0.03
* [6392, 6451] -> 0.02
